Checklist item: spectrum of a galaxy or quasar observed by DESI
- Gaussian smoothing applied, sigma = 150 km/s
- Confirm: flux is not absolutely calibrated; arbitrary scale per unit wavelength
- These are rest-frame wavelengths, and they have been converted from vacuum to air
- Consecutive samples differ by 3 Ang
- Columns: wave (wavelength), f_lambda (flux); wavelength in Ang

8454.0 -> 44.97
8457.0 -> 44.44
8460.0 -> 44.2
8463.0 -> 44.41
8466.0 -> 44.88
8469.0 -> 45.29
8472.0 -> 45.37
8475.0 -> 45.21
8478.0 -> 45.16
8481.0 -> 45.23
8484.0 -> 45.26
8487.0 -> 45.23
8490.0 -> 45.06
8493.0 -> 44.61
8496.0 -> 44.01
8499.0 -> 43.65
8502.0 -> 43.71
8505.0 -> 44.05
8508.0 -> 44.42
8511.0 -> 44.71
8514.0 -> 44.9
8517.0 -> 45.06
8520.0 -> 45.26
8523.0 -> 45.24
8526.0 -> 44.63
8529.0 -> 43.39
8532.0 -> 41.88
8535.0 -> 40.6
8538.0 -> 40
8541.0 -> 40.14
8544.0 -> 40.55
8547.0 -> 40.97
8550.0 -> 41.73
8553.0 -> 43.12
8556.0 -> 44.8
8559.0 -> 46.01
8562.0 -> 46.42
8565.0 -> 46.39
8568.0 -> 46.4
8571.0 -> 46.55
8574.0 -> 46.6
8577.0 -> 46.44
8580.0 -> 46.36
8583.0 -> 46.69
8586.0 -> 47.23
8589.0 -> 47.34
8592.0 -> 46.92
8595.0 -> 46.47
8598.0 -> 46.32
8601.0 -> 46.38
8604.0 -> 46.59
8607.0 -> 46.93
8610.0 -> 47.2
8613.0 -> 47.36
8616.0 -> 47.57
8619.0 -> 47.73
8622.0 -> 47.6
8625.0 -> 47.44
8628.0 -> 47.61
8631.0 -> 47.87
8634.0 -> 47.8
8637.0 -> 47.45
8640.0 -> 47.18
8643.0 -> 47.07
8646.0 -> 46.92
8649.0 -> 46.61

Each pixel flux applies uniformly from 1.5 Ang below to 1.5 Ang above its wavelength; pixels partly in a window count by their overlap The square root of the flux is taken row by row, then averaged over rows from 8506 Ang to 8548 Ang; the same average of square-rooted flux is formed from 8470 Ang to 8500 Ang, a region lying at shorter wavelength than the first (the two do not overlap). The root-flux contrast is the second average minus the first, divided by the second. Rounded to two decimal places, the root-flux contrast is 0.02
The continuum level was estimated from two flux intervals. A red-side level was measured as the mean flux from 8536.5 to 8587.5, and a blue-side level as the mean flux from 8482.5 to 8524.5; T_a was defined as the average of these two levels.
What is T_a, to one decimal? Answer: 44.6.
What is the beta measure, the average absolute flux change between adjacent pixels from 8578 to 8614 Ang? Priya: 0.28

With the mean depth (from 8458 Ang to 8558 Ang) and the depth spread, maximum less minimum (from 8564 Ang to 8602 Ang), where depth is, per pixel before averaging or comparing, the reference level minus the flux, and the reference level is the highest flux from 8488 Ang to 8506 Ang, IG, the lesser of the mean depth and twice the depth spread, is 1.2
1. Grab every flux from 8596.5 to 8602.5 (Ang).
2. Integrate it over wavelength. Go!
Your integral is 278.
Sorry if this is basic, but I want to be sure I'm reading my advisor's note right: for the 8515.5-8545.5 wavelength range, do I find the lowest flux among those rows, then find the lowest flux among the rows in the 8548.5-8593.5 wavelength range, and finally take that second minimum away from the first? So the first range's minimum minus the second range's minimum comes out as -2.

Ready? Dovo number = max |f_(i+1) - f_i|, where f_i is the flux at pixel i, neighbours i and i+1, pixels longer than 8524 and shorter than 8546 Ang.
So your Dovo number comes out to 1.5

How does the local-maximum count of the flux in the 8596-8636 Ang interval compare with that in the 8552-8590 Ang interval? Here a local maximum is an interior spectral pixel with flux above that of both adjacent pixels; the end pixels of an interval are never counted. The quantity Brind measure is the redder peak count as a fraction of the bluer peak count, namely 1.0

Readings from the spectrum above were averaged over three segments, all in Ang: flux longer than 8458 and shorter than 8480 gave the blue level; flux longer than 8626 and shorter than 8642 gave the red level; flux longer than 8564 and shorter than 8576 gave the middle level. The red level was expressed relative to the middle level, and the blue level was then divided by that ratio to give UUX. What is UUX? 43.9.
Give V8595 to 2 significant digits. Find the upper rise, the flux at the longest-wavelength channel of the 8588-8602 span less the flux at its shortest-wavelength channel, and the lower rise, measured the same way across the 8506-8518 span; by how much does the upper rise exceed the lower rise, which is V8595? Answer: -1.6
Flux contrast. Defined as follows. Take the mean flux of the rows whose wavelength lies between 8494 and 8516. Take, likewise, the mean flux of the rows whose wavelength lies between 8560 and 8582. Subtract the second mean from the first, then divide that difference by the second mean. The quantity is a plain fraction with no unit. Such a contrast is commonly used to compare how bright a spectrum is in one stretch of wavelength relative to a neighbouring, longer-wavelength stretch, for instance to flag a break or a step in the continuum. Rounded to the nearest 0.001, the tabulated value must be -0.048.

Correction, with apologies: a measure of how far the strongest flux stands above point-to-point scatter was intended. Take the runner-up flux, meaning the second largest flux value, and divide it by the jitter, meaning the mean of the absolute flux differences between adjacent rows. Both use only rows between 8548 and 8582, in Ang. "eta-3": 90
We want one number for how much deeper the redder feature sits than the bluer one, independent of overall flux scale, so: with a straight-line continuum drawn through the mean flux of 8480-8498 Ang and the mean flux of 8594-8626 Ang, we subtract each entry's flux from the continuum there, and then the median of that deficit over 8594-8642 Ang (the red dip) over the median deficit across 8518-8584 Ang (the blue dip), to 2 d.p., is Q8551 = -0.22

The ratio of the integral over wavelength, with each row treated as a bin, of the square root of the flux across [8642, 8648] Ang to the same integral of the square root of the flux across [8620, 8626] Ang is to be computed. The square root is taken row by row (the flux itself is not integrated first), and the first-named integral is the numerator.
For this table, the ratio 0.99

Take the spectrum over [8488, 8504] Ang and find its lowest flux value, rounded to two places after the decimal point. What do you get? 43.65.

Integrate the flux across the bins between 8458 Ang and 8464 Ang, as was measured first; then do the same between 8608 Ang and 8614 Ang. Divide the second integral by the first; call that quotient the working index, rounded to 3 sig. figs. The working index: 1.07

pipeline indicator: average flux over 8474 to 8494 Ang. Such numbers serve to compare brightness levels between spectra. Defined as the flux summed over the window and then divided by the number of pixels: 45.1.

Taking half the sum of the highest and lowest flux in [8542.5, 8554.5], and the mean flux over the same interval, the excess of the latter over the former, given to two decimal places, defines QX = -0.24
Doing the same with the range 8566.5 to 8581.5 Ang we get -0.01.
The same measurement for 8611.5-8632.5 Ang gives -0.02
